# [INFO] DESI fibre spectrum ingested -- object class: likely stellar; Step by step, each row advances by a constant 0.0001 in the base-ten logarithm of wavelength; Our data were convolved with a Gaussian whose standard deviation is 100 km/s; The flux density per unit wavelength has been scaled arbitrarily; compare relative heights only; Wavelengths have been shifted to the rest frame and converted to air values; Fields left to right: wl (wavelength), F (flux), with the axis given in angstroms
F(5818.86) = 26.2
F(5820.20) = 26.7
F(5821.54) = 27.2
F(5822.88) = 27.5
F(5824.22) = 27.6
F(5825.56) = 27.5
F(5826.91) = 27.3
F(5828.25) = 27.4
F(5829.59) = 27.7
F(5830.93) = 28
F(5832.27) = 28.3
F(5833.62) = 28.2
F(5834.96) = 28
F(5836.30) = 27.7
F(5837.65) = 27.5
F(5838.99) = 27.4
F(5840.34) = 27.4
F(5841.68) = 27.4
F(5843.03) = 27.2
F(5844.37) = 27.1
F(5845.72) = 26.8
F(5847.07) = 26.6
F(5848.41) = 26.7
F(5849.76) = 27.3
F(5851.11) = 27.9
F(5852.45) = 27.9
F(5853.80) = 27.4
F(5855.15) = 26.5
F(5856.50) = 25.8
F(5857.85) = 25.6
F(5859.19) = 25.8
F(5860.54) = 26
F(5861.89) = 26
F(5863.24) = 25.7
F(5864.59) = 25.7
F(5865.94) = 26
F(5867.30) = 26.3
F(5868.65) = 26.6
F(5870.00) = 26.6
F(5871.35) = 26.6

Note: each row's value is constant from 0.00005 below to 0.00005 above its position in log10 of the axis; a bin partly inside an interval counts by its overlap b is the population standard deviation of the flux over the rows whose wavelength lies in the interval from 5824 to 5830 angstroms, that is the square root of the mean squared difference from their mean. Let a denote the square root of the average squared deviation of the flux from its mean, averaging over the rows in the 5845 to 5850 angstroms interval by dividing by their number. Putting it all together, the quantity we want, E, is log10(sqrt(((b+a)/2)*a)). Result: -0.63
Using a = 0.27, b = 0.14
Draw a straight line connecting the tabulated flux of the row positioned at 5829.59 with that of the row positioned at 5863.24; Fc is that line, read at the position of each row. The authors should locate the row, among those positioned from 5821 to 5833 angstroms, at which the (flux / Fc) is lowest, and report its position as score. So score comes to 5821.54 angstroms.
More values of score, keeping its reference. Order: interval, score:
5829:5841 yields 5829.59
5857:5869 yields 5857.85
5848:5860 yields 5857.85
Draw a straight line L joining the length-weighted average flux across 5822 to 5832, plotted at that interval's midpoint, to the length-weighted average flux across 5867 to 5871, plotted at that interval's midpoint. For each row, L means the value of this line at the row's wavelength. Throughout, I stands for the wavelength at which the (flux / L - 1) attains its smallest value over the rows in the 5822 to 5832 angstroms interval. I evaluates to 5826.91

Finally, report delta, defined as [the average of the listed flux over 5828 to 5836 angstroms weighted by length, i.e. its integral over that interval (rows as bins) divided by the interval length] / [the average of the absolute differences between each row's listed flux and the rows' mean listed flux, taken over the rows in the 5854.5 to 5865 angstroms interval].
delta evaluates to 134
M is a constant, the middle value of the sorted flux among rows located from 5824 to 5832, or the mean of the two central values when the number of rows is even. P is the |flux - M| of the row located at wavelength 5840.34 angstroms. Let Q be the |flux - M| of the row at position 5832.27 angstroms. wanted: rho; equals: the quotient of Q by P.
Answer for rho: 5.0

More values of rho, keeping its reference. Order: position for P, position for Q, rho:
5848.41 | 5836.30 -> 0.2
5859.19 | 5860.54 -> 0.9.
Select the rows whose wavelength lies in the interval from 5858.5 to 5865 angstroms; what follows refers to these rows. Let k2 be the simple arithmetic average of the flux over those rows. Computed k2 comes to 25.8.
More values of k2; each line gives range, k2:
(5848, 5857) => 27.1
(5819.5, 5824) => 27.1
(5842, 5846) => 27.0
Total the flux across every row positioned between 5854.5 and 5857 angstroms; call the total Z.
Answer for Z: 52.3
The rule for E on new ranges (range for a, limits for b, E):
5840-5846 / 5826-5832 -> -0.63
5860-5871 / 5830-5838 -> -0.50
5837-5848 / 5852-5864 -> -0.39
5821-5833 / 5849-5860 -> -0.35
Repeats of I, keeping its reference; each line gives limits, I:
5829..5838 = 5829.59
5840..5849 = 5847.07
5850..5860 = 5857.85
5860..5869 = 5863.24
